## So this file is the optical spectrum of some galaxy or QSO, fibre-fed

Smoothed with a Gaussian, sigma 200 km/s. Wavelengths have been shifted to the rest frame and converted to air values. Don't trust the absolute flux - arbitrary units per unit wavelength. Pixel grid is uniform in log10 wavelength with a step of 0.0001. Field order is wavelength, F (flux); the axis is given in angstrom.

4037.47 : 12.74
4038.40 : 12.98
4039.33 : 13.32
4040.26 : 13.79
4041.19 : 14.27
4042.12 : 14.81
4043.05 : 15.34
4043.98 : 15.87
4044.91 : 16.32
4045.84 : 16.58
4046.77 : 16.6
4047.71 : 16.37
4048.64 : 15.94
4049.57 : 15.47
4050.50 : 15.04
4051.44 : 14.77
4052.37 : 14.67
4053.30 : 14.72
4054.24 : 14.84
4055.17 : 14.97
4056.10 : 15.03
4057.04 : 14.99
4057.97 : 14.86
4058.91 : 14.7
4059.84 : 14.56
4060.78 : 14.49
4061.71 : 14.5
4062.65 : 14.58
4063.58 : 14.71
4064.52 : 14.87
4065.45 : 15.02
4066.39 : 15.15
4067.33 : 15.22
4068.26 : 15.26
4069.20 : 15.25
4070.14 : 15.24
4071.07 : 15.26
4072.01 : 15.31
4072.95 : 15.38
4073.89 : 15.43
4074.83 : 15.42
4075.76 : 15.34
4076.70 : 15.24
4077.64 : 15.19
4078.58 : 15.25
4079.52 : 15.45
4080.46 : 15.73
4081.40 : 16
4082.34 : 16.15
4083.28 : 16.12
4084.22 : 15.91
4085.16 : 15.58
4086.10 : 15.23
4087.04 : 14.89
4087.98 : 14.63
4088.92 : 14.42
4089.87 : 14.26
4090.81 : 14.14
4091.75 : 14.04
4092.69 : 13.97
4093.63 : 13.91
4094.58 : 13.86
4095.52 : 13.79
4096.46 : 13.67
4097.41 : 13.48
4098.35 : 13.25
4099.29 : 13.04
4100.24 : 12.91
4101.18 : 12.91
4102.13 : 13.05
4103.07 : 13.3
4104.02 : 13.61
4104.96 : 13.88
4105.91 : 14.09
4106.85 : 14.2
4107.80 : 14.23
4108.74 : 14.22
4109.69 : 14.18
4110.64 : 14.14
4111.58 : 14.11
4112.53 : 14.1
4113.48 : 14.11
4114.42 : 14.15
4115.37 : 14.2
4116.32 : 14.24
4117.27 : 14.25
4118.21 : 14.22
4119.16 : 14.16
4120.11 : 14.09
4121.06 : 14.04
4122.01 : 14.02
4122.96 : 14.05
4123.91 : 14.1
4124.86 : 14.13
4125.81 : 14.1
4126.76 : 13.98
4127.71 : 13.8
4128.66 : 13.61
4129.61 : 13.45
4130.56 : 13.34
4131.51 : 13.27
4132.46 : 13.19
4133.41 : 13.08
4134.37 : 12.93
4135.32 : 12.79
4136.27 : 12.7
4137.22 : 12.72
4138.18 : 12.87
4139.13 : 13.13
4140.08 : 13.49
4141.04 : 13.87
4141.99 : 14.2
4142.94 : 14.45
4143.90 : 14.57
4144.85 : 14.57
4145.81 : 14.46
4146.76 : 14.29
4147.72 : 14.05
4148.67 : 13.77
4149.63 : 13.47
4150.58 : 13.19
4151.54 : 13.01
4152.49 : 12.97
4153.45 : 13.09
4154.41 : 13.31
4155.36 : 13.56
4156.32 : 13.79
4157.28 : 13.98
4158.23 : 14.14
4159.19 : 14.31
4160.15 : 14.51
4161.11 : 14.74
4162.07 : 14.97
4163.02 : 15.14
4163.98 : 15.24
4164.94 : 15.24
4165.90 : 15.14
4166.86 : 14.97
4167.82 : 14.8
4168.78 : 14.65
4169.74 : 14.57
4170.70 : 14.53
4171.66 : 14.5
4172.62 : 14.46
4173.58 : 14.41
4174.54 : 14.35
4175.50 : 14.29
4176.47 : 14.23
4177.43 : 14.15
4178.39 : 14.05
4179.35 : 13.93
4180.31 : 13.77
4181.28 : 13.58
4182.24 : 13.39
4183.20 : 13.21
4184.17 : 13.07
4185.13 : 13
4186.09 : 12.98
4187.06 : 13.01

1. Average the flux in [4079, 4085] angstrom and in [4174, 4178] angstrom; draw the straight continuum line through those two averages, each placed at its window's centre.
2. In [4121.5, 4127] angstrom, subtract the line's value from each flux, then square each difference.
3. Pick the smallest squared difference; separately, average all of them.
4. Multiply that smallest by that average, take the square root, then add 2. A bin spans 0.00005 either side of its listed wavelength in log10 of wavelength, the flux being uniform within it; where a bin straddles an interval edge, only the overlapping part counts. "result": 3.1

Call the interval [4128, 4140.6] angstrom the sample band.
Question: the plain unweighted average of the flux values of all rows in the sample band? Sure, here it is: 13.1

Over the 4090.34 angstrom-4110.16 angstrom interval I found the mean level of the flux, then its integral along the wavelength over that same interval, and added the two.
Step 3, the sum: 285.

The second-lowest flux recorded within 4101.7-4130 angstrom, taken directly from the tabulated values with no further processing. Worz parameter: 13.3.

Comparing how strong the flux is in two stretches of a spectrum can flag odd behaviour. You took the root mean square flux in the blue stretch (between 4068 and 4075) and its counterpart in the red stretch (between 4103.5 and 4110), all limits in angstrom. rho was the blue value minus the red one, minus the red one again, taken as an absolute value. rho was 12.8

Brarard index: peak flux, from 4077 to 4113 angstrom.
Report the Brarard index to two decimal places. 16.15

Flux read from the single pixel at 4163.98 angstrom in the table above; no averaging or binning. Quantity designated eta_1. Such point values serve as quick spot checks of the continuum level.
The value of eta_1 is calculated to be 15.24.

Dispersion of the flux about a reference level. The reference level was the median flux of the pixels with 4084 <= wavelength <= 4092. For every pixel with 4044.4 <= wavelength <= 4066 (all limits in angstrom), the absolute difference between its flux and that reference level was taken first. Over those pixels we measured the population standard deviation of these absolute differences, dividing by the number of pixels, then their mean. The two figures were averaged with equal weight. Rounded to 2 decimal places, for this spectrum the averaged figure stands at 0.61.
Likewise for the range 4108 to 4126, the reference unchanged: 0.28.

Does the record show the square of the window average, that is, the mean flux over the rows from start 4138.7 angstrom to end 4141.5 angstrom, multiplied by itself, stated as 182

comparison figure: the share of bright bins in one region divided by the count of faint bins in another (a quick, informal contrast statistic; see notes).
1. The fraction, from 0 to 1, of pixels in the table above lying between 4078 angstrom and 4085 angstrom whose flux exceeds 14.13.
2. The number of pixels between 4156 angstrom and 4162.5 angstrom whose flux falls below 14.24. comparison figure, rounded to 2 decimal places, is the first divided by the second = 0.33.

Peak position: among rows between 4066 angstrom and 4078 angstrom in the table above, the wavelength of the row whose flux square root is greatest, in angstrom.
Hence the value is 4073.89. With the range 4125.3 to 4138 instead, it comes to 4125.81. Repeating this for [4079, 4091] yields 4082.34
